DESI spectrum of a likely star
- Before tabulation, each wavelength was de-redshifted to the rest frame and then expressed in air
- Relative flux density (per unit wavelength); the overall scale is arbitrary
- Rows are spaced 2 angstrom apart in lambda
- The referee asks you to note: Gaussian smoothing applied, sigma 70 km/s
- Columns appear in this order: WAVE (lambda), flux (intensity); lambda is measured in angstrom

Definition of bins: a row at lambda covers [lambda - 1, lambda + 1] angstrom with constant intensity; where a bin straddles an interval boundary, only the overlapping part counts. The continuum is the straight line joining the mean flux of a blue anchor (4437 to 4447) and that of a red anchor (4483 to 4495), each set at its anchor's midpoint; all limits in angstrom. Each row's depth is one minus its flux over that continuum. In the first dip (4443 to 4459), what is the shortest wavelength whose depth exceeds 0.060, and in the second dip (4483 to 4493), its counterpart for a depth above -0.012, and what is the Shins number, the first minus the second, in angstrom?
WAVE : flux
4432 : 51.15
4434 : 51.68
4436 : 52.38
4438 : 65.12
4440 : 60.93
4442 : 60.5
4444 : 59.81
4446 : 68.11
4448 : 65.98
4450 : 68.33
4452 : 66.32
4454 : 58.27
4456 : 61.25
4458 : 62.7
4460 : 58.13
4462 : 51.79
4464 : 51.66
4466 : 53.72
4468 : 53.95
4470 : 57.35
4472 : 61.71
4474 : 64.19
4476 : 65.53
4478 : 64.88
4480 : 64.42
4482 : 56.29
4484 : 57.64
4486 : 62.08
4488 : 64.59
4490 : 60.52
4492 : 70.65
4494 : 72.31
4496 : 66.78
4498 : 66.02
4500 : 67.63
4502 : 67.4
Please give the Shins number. -30 angstrom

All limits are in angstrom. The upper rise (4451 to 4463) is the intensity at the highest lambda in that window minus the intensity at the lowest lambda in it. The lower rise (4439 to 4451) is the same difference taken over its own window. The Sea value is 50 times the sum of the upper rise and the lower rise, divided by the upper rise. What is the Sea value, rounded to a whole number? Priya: 25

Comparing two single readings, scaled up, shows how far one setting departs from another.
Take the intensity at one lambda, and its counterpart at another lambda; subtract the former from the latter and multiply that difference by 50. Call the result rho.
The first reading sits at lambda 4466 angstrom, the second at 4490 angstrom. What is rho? 340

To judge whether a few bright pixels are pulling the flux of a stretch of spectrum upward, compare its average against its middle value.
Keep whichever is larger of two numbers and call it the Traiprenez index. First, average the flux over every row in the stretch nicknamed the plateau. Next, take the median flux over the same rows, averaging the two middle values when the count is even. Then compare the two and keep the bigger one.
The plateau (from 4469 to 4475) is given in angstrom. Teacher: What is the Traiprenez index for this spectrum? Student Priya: 61.7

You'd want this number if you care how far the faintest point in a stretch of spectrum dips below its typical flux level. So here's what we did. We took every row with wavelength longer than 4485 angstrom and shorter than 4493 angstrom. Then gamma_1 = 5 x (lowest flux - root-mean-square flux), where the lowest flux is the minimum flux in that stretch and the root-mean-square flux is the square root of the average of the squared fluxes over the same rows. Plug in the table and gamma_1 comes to -20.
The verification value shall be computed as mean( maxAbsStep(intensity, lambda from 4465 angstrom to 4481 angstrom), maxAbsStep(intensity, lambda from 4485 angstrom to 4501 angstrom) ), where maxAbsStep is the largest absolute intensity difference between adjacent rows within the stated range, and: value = 7.2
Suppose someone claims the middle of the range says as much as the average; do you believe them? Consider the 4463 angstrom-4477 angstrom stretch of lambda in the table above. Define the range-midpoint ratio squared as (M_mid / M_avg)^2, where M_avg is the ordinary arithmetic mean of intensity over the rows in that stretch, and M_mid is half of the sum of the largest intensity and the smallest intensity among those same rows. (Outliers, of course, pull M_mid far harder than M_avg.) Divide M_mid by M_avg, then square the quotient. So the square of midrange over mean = 1.01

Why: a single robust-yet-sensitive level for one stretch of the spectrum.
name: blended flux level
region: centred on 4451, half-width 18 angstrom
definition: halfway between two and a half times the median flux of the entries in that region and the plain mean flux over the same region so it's 105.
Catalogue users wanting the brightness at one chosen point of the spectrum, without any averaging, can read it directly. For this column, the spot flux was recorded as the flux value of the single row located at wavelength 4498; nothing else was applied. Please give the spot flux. 66.02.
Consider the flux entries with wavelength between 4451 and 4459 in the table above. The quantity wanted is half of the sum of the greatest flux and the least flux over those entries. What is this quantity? 62.3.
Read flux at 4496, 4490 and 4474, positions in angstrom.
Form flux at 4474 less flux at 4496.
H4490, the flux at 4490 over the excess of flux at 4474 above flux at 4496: -23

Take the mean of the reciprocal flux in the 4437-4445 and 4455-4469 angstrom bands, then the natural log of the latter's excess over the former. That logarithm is -6.4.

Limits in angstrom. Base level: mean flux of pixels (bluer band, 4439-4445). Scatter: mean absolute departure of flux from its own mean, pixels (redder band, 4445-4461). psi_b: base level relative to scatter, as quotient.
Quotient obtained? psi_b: 17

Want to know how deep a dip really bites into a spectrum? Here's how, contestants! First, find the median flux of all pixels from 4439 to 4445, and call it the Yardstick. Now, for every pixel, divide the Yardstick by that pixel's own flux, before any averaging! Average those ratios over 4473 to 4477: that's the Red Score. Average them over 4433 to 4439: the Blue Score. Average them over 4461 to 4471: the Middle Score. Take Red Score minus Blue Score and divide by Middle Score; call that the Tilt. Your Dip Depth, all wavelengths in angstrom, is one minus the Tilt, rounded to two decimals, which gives 1.13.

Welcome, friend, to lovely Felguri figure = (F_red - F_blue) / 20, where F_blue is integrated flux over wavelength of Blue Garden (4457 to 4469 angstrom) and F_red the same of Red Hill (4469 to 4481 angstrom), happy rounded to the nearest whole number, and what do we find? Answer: 5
